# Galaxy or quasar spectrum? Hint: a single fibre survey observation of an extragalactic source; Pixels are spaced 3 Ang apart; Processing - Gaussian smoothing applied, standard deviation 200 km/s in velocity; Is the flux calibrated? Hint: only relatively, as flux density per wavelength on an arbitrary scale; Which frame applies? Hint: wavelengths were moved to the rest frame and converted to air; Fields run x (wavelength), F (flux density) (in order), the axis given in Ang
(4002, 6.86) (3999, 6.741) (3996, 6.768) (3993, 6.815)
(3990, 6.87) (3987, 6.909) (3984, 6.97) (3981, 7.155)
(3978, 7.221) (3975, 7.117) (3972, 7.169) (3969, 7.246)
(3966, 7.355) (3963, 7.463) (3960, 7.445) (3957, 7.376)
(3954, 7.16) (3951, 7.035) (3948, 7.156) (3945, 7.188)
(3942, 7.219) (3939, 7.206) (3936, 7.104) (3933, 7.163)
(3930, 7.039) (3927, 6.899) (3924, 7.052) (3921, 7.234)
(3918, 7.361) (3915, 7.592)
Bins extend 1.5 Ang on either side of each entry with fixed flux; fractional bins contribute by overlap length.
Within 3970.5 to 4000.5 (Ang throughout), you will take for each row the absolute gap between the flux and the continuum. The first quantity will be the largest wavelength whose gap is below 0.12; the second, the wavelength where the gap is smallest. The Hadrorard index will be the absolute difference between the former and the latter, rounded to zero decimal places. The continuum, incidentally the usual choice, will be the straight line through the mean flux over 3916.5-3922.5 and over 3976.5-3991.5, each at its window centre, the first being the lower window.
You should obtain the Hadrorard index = 12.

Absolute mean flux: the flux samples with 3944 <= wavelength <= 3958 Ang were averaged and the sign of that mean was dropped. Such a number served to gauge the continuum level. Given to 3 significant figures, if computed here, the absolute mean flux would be 7.18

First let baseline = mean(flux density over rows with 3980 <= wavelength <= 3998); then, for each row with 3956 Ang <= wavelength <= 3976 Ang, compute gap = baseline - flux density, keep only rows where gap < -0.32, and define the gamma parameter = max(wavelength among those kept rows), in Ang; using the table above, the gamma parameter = 3969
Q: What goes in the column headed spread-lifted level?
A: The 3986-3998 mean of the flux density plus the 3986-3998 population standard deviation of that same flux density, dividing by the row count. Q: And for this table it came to 6.89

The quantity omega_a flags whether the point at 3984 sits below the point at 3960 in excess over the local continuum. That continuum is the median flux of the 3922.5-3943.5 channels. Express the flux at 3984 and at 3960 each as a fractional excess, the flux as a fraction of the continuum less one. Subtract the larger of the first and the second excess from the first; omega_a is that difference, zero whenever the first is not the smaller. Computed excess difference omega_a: -0.067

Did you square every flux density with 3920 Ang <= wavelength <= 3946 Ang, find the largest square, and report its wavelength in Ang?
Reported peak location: 3921 Ang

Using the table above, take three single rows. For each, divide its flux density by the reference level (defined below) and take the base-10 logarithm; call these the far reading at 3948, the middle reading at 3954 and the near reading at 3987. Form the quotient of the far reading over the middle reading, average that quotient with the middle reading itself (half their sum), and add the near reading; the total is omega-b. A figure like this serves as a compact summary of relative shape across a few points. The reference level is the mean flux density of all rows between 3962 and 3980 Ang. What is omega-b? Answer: 0.50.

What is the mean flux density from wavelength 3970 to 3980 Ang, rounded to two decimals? 7.17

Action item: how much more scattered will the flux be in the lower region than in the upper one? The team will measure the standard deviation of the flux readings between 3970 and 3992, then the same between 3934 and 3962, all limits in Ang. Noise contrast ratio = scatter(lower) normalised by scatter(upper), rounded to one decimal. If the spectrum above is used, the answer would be 0.9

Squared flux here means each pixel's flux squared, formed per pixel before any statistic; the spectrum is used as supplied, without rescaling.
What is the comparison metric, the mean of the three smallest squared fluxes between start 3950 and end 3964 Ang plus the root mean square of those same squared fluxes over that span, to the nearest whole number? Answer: 105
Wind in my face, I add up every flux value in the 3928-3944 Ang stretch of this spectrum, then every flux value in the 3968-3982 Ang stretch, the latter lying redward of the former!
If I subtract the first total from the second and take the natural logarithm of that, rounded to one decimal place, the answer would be -1.7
